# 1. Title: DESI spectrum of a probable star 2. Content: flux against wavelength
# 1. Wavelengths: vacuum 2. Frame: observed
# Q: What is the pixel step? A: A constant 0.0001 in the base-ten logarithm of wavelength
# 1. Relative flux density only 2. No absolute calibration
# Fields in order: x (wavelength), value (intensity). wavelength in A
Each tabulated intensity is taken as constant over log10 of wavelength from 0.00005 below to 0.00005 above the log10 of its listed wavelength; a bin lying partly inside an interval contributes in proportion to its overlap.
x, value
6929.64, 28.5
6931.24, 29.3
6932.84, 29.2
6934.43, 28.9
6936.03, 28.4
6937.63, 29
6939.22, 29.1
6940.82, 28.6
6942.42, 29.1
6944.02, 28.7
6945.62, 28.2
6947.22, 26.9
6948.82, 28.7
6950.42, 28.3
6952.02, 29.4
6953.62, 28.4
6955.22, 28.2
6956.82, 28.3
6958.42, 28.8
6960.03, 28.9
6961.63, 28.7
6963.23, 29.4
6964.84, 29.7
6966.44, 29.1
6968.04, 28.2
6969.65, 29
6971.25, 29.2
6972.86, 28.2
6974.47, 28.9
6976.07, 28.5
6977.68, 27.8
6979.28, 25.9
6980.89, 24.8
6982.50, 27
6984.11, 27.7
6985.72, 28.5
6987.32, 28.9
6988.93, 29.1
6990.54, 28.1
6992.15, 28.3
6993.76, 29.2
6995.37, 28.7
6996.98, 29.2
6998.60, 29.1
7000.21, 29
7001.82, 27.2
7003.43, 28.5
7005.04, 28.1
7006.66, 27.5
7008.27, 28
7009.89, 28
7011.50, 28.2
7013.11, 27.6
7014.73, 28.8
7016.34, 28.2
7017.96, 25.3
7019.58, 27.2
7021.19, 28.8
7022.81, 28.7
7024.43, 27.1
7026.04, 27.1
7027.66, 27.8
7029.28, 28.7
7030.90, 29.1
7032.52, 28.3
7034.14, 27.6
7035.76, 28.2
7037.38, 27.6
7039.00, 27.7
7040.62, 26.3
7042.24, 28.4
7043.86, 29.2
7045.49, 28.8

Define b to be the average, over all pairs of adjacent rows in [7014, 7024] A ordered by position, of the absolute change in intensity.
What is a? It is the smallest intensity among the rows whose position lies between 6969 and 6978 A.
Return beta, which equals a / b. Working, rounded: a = 27.8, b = 1.4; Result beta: 20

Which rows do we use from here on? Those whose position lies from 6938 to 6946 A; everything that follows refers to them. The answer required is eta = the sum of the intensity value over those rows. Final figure 144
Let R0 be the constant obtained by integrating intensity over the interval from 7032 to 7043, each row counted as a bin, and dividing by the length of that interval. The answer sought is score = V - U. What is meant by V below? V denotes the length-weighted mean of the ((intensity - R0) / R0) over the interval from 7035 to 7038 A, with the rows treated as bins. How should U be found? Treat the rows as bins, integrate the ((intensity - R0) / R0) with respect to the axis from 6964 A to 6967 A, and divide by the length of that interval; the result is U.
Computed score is -0.054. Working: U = 0.062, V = 0.007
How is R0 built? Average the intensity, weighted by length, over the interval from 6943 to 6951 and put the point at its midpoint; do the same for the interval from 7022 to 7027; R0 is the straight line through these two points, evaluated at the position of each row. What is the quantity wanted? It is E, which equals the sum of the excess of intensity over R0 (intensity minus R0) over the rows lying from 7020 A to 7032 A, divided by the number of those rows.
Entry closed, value 0.6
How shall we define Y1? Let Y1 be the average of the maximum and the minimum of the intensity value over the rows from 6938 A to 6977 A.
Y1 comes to 28.3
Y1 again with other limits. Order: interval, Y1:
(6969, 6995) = 27.0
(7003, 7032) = 27.2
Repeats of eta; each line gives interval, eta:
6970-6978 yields 143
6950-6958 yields 143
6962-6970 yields 145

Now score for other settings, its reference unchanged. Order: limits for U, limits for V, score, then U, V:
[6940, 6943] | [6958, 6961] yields 0.001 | 0.040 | 0.041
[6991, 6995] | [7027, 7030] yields -0.016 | 0.035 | 0.020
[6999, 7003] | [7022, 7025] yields -0.010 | 0.019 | 0.009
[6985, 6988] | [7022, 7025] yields -0.027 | 0.035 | 0.009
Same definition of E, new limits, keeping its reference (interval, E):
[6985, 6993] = 0.7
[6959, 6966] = 1.1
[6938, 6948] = 0.2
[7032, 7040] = 0.3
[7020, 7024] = 1.1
